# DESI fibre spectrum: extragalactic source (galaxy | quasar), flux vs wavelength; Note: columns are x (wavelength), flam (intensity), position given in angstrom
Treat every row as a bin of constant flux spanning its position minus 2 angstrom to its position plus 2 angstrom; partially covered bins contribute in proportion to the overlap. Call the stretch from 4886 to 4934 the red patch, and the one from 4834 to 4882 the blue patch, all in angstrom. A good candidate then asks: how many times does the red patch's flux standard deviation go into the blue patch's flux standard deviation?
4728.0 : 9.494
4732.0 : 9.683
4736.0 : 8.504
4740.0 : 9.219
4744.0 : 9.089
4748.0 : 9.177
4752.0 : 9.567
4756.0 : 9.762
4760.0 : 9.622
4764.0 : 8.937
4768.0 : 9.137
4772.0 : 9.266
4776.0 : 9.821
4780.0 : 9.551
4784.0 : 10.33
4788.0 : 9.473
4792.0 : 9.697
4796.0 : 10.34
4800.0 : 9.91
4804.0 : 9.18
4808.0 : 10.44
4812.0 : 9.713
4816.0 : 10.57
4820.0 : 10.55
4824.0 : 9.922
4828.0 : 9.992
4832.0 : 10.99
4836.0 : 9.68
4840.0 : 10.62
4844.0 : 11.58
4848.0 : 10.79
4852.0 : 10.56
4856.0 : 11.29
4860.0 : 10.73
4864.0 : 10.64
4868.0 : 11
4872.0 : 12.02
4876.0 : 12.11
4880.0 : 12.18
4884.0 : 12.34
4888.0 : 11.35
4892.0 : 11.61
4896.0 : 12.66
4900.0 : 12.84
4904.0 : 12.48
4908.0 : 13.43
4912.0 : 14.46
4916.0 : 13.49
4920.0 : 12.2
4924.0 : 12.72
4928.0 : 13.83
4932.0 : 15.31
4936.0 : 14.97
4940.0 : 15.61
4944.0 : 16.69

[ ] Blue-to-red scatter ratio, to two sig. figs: 0.66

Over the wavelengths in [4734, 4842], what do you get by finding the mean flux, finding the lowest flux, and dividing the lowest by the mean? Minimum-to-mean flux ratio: 0.87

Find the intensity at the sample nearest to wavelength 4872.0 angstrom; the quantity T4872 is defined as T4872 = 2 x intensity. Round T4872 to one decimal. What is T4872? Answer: 24.0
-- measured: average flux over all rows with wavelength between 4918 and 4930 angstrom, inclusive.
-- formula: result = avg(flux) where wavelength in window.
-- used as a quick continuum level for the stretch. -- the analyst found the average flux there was 12.9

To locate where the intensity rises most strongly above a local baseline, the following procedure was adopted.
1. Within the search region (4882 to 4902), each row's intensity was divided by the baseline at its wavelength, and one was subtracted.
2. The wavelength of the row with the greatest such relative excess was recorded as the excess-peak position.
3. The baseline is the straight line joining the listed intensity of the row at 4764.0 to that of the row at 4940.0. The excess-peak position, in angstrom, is 4884.0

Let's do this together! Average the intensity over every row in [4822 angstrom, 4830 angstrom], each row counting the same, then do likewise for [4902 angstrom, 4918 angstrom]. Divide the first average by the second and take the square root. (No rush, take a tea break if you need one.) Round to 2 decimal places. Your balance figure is 0.86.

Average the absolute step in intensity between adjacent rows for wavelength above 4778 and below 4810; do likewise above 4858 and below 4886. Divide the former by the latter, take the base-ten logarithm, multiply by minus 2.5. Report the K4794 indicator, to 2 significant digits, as -0.93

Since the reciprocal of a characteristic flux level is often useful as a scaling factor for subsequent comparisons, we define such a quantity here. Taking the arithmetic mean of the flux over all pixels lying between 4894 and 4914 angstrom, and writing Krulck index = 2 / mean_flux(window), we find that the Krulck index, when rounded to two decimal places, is 0.15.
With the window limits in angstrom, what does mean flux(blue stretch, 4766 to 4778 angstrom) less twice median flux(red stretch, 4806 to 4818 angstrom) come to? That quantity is -11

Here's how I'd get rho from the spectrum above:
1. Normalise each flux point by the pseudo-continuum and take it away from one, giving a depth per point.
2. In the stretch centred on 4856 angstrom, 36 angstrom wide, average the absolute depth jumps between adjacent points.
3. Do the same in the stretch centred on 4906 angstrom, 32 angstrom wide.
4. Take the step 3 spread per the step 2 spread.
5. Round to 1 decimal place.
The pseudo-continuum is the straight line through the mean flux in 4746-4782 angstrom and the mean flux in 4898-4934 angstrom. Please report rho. 1.2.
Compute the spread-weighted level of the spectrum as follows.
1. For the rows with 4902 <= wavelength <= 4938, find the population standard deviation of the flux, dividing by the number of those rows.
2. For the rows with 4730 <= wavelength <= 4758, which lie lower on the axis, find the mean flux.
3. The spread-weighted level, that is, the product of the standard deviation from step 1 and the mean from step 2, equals 9.6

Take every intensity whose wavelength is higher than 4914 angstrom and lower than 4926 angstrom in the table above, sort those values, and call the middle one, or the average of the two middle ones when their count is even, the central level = 12.7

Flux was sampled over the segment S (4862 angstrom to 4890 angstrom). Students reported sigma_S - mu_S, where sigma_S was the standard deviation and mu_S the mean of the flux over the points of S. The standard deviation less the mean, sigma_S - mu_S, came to -11.0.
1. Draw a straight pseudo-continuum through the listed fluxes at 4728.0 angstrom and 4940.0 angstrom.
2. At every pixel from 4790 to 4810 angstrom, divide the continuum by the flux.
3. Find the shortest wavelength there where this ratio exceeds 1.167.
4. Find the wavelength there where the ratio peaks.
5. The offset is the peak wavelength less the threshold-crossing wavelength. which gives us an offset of 12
